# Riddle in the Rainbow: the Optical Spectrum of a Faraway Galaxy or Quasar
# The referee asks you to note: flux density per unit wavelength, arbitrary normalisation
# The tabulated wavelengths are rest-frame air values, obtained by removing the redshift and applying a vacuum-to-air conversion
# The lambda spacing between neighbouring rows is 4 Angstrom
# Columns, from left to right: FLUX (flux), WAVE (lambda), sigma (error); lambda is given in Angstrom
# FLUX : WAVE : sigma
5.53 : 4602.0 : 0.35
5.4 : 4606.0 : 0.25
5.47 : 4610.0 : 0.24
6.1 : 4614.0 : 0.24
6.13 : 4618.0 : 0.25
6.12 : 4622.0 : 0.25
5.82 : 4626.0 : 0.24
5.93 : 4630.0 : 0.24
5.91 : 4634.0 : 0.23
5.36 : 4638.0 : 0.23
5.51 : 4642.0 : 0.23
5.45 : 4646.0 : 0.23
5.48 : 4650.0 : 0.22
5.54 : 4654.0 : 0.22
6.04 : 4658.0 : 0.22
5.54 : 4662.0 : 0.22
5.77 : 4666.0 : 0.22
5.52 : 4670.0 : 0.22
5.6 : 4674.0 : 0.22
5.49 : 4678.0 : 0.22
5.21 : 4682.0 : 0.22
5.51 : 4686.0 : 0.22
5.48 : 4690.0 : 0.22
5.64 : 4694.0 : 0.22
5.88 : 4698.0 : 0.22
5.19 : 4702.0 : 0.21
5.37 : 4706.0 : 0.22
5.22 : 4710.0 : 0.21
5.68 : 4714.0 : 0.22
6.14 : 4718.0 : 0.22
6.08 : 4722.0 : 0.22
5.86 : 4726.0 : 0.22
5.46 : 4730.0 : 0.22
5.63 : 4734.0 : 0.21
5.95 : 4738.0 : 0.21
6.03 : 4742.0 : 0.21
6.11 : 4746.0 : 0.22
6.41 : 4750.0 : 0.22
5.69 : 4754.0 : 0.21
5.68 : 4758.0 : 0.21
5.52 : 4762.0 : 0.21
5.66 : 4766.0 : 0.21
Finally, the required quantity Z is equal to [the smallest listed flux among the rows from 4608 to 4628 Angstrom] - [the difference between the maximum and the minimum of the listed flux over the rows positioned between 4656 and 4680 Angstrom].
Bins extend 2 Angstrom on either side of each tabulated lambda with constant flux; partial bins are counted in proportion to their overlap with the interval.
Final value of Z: 4.9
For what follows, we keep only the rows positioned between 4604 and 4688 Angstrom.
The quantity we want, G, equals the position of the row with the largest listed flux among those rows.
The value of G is 4618.0 Angstrom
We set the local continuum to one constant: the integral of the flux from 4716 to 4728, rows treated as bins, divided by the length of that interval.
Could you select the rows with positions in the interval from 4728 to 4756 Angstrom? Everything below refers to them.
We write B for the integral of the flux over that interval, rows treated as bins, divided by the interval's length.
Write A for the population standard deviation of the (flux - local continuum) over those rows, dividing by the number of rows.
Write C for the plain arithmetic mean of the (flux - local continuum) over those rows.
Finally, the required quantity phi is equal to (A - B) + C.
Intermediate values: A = 0.30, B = 5.90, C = -0.1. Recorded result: -5.73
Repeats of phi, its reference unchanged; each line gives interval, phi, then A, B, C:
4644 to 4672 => -5.83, 0.20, 5.62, -0.4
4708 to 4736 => -5.72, 0.31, 5.72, -0.3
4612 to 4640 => -5.78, 0.25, 5.91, -0.1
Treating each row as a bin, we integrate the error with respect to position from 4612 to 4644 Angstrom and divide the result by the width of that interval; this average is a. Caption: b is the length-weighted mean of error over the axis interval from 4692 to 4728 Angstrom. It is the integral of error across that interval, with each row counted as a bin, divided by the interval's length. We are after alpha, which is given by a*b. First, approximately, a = 0.239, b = 0.218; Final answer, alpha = 0.0520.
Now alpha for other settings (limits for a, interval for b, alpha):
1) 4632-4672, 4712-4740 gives 0.0486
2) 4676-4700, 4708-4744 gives 0.0474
